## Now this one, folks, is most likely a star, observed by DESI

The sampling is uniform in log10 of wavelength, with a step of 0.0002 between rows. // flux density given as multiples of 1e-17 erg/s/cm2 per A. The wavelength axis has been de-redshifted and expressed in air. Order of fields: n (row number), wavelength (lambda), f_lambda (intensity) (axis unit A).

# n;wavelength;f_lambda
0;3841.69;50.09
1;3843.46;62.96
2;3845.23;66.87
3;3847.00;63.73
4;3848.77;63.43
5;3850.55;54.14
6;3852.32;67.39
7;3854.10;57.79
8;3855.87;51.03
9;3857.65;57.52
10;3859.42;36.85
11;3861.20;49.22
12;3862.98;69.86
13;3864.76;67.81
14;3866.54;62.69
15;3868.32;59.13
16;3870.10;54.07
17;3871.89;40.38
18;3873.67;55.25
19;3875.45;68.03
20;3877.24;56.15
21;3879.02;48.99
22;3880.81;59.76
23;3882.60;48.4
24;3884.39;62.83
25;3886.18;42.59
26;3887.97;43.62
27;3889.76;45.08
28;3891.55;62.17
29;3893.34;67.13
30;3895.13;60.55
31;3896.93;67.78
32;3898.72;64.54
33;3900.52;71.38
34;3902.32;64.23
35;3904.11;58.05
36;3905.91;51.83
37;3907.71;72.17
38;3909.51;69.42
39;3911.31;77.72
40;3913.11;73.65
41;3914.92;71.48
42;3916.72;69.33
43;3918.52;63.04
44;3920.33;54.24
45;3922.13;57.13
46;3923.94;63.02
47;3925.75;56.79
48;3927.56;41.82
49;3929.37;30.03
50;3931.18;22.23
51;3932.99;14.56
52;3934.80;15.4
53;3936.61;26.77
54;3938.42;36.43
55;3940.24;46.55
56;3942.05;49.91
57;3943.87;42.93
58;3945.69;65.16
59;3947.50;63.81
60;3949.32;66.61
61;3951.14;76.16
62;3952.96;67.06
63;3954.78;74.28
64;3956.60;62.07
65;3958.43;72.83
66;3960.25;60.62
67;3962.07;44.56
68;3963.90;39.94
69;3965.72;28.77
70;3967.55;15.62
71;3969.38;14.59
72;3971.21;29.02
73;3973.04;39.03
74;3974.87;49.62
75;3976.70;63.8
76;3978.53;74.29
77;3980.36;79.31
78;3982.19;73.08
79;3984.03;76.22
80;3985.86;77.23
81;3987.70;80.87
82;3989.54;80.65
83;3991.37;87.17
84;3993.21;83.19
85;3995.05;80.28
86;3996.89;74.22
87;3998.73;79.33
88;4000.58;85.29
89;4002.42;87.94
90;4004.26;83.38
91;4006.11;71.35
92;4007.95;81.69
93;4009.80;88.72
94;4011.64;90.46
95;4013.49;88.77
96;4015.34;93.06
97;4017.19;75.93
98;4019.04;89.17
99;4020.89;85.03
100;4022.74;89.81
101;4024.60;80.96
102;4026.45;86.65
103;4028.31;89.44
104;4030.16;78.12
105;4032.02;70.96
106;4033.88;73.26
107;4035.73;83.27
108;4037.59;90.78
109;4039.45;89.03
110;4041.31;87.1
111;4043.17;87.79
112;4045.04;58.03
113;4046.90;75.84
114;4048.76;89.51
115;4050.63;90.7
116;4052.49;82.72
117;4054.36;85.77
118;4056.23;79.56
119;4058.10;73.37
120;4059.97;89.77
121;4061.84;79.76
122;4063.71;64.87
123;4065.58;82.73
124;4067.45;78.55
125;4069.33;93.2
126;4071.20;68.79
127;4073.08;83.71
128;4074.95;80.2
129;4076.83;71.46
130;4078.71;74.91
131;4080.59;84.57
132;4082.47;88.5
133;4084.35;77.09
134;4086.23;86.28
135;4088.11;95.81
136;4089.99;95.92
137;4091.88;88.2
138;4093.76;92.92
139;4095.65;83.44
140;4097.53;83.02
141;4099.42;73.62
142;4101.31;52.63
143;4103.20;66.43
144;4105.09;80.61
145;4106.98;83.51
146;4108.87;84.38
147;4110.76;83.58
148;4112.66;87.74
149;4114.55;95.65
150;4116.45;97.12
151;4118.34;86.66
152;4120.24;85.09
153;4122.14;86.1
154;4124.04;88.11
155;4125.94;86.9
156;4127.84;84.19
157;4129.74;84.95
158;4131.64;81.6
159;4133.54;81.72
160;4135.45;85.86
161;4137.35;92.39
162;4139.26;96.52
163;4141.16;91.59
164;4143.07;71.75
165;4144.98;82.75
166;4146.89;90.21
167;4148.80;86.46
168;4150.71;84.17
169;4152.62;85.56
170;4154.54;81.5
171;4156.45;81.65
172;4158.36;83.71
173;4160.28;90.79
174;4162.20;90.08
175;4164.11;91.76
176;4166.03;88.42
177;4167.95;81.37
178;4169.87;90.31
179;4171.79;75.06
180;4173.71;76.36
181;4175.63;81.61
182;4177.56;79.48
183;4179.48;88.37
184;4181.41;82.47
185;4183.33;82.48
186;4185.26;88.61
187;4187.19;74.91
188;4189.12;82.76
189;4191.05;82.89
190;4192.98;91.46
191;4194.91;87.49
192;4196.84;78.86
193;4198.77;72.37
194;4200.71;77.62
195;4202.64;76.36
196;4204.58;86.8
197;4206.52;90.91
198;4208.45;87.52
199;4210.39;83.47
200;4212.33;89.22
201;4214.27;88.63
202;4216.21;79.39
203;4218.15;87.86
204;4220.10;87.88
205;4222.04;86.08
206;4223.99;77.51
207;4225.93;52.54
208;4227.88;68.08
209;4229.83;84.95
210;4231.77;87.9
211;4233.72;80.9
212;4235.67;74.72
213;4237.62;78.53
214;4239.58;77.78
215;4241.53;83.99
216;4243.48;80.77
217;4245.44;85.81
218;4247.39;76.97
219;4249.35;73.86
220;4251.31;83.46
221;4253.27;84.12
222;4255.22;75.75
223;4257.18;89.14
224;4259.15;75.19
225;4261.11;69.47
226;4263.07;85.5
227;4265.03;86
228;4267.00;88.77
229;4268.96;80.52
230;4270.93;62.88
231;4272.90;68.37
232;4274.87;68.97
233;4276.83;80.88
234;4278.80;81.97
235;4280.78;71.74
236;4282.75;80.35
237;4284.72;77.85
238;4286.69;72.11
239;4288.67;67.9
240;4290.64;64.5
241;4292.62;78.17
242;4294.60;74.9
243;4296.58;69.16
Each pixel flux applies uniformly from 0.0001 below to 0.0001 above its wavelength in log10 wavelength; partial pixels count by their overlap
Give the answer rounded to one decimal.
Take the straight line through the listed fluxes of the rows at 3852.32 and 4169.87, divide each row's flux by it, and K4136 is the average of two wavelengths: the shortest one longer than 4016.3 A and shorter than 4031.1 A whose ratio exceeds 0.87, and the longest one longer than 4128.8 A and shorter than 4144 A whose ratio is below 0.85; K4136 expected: 4080.1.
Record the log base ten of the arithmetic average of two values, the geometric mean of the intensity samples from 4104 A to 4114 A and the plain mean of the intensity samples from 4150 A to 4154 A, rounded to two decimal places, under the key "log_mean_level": 1.93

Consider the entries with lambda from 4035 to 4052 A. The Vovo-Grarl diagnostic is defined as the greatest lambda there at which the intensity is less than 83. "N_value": 4046.90 A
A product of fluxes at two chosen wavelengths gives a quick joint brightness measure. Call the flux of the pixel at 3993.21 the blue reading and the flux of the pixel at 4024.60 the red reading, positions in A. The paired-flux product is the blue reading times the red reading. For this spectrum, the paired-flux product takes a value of 6735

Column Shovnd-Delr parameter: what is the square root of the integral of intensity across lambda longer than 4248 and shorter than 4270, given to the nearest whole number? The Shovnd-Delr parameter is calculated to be 42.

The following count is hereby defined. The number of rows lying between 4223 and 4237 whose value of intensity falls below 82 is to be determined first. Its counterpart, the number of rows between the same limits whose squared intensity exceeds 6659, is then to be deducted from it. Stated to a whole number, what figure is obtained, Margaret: 3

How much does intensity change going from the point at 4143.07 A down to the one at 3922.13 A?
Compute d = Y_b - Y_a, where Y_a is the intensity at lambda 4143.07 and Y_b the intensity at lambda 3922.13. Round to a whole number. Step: -15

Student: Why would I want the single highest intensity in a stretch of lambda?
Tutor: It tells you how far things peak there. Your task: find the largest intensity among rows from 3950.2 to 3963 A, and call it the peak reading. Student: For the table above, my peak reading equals 76.16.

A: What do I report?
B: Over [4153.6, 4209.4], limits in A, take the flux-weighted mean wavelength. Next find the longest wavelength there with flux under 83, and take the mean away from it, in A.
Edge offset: 21.3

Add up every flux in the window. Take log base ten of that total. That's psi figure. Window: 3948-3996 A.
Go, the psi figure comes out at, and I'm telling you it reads 3.20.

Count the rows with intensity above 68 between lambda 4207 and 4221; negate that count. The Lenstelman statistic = -7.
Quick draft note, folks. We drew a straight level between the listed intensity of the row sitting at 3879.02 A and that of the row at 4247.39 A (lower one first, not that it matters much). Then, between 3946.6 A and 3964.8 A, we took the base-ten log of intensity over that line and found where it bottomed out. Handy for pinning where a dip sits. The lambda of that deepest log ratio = 3963.90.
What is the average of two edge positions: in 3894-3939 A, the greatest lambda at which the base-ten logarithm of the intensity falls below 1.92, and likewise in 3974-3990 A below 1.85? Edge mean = 3957.6 A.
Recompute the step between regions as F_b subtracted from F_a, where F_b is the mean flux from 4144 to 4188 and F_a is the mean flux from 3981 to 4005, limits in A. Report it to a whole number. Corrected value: -4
